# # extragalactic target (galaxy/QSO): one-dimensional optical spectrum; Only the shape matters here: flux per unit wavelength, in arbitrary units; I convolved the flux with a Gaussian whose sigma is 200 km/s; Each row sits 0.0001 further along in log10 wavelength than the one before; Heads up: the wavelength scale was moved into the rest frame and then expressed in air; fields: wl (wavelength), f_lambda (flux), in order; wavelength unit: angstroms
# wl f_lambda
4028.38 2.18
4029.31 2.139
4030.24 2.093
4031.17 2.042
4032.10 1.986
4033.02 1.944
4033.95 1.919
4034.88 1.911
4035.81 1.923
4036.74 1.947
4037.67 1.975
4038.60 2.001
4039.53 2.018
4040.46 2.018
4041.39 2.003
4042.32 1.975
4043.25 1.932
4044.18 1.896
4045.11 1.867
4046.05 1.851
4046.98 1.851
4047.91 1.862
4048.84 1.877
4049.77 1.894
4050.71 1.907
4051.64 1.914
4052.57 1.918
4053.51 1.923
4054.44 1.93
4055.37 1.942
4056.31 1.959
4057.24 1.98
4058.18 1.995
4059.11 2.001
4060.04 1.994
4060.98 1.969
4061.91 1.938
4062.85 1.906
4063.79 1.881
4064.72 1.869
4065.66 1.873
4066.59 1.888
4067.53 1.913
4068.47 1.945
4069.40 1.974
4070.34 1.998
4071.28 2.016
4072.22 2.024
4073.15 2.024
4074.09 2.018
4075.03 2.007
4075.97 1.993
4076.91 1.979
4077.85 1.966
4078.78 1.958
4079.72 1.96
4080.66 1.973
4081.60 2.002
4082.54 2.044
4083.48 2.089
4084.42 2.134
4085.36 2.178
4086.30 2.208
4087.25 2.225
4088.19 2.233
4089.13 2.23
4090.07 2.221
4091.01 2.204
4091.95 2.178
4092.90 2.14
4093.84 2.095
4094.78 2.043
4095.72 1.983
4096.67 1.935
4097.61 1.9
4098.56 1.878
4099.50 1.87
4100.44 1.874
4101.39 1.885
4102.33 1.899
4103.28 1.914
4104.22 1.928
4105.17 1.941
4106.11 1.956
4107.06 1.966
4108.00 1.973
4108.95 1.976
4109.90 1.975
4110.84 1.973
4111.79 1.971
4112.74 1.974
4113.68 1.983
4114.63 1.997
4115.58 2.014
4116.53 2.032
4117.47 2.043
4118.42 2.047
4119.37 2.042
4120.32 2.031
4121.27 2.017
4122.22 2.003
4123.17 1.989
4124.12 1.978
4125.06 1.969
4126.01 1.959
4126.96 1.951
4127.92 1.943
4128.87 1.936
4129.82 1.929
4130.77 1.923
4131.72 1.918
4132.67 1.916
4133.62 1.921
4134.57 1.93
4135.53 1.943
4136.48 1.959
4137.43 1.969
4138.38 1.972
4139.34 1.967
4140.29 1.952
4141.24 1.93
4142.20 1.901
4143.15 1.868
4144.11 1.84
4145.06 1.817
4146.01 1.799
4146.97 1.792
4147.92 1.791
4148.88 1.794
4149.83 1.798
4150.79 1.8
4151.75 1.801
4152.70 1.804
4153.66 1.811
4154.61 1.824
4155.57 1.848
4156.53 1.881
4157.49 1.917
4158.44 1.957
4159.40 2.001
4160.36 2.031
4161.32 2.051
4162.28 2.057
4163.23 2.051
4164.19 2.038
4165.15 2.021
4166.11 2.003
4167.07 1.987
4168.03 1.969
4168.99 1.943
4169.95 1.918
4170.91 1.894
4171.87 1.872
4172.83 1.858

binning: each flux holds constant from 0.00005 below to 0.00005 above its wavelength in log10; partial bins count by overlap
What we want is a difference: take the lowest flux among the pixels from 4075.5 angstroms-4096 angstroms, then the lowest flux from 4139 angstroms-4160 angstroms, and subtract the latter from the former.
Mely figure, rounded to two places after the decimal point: 0.17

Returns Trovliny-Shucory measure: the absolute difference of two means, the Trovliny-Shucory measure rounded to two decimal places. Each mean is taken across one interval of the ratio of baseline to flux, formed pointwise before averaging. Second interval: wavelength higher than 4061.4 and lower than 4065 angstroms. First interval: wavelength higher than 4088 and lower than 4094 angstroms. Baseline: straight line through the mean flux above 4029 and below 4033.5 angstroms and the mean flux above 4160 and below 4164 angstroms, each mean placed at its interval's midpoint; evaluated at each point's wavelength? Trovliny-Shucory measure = 0.14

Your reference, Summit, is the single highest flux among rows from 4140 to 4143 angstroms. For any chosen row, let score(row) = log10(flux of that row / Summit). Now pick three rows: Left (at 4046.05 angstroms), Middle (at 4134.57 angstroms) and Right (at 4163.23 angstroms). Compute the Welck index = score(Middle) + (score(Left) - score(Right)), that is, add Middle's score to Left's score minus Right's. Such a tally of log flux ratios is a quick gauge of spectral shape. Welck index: -0.05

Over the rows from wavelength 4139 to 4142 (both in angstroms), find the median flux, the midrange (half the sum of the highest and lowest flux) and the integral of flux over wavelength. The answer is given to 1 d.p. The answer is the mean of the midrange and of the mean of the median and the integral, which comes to 2.9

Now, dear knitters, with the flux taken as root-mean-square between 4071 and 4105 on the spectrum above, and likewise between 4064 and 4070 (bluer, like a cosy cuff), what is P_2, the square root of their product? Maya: 1.97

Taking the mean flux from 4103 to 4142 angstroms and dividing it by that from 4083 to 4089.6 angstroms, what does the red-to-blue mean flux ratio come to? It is 0.90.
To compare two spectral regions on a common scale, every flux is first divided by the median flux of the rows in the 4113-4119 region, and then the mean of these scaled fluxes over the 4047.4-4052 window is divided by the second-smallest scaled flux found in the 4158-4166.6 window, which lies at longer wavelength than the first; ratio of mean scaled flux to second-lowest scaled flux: 0.94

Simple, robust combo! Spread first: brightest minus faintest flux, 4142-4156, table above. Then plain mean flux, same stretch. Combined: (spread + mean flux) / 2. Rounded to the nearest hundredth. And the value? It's 0.96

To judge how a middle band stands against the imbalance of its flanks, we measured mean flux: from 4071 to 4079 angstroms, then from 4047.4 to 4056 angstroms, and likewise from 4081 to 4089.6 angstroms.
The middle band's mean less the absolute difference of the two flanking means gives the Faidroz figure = 1.76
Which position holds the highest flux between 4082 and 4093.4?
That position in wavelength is 4088.19 angstroms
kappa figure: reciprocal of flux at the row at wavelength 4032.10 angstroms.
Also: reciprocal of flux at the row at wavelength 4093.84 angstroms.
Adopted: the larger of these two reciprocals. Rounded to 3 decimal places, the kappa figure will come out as 0.504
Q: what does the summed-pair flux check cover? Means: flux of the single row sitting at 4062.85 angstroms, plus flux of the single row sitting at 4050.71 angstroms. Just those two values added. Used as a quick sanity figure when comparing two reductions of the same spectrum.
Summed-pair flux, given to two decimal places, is 3.81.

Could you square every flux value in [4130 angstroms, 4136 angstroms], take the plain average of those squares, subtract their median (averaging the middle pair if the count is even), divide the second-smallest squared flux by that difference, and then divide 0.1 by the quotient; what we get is 0.0003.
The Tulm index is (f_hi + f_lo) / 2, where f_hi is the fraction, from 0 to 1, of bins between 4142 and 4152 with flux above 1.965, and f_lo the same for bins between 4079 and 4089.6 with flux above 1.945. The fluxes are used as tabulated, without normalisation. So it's 0.50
